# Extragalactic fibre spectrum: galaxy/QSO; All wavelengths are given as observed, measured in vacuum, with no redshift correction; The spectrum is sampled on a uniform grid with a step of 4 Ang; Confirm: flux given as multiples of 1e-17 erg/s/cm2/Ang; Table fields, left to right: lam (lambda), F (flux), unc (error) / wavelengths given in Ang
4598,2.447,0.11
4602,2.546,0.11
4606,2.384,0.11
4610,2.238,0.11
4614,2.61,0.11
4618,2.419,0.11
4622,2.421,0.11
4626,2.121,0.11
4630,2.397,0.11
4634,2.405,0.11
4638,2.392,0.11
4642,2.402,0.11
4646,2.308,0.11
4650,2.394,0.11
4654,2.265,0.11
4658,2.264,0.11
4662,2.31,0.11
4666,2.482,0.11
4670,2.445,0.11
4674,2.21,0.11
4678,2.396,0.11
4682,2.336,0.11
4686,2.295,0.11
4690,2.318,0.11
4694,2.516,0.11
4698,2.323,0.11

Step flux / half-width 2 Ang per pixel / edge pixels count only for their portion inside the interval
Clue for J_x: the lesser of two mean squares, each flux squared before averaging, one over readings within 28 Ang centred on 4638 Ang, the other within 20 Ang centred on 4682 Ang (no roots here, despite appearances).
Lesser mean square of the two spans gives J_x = 5.3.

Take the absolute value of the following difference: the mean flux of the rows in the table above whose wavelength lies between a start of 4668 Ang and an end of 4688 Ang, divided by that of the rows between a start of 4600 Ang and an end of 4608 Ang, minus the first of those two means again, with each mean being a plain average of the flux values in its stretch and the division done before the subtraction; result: 1.39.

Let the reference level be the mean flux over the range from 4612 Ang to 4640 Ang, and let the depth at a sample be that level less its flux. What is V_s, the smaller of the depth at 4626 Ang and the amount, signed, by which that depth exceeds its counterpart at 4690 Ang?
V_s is 0.20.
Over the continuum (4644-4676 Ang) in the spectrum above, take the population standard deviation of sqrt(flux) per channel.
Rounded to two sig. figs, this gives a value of 0.029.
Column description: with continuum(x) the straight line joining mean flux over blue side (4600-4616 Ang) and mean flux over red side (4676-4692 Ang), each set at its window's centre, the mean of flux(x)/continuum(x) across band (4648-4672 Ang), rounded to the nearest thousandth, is 0.996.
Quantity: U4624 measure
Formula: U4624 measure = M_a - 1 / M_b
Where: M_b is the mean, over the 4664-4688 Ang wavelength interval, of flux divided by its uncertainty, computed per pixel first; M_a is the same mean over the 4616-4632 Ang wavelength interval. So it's 21.22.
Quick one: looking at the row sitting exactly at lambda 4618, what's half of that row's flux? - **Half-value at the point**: 1.21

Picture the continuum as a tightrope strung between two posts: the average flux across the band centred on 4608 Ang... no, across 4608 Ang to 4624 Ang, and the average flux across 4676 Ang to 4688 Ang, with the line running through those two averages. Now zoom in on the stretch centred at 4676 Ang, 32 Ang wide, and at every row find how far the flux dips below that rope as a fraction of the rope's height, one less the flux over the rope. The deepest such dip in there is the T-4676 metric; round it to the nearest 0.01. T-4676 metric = 0.06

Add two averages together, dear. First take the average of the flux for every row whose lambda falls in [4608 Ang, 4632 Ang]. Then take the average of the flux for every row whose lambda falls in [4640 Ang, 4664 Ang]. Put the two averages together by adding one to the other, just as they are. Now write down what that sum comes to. 4.69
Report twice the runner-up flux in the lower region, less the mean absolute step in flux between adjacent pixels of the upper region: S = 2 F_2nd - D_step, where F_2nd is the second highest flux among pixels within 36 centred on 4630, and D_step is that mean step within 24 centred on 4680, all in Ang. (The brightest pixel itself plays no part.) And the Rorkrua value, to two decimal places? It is 4.73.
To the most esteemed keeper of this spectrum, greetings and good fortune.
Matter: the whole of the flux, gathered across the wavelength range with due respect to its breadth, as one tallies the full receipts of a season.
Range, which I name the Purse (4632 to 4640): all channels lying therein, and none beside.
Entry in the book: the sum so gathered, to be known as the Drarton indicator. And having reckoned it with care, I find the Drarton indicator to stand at 19.2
